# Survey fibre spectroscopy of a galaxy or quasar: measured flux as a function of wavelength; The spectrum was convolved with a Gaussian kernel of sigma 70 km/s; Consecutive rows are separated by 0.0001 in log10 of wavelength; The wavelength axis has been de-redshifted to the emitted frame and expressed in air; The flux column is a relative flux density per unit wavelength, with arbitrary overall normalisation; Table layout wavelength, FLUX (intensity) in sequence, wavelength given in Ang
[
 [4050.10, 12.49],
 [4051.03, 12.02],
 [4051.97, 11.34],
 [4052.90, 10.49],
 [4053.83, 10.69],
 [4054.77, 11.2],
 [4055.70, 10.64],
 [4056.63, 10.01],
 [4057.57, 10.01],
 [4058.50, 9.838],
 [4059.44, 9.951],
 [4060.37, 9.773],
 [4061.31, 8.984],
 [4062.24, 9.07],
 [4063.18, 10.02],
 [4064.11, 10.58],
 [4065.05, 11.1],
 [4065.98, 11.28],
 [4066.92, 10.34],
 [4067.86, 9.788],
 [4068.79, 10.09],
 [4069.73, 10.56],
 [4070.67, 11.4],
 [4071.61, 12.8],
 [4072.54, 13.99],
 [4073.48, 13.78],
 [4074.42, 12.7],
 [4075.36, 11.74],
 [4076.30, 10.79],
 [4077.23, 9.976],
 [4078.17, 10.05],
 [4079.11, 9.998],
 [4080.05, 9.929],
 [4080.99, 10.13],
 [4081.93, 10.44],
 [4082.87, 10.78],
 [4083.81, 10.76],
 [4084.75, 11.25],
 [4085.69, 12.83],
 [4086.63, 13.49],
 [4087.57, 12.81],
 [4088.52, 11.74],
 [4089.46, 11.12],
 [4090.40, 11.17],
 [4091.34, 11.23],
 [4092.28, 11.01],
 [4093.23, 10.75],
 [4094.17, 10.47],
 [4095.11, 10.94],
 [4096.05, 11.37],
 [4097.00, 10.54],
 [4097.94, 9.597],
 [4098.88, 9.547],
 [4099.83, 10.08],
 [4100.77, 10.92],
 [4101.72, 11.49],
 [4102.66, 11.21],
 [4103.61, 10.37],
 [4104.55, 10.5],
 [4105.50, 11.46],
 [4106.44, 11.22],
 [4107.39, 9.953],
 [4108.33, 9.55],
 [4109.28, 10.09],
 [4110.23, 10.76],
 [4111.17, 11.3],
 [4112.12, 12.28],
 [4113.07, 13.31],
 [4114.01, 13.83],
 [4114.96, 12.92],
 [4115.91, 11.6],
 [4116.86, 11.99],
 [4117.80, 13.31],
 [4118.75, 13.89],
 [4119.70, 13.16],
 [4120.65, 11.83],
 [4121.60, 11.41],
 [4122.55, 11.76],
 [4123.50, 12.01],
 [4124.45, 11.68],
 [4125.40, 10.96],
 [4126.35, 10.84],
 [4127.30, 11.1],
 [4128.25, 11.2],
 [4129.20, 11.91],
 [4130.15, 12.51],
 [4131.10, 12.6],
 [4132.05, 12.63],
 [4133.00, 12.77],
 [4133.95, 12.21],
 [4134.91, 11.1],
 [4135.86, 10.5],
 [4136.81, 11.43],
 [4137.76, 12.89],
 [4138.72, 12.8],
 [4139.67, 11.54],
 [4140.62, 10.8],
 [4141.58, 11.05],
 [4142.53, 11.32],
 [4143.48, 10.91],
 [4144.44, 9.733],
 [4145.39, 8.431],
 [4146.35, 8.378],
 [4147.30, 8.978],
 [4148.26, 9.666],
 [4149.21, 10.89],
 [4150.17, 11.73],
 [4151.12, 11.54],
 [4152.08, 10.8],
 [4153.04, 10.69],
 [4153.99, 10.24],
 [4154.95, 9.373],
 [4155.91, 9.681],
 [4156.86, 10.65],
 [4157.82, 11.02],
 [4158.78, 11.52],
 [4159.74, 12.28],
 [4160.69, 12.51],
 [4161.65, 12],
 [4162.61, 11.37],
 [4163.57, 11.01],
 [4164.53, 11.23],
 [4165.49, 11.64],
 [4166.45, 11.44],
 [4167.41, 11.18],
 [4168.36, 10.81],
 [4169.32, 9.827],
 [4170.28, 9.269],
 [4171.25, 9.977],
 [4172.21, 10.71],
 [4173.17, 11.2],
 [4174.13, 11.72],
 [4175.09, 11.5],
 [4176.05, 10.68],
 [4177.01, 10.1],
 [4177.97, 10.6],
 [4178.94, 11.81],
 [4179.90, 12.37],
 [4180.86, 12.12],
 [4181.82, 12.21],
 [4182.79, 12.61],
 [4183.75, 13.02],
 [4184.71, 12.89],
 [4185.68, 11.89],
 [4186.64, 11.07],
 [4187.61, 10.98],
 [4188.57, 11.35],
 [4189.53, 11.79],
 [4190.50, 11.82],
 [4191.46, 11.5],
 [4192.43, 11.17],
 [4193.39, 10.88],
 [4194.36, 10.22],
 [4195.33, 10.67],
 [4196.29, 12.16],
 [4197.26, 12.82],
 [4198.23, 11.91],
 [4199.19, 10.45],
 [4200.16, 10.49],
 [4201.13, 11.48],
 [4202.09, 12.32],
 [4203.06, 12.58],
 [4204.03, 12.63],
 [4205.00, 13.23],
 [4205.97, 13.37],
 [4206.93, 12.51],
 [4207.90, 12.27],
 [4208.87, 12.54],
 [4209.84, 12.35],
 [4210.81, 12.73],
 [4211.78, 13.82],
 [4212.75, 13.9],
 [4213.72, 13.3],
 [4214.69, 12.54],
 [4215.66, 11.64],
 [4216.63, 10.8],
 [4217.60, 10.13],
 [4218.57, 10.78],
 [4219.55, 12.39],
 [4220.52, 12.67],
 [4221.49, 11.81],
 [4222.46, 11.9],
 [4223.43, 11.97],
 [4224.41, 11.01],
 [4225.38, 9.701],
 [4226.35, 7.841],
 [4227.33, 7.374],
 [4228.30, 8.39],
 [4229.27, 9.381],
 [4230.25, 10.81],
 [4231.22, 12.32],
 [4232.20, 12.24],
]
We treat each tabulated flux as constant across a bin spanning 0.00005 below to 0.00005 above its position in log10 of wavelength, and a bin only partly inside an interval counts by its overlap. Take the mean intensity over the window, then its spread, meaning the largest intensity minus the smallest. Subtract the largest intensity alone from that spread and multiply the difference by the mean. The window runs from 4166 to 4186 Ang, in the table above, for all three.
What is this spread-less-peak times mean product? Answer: -105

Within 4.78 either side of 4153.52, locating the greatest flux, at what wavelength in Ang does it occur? 4150.17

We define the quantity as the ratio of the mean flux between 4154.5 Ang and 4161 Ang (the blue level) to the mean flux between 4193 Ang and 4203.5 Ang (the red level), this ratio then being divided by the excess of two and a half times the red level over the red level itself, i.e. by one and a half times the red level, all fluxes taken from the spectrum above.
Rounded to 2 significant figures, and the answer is 0.056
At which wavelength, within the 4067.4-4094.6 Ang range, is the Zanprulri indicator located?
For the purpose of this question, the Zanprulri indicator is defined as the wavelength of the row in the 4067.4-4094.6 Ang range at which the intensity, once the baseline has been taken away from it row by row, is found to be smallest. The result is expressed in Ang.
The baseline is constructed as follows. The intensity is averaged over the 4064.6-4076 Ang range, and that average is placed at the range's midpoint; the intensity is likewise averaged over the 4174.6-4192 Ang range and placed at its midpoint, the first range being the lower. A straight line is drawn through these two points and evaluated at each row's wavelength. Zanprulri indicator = 4067.86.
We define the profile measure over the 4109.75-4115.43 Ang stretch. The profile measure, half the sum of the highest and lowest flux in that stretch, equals 12.3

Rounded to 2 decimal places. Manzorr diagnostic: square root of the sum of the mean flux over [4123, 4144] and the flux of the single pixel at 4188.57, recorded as 4.80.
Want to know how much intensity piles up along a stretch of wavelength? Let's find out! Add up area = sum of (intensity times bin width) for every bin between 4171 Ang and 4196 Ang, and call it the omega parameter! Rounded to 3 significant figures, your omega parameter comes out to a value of 286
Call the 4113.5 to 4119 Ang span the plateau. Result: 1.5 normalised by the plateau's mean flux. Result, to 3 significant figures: 0.116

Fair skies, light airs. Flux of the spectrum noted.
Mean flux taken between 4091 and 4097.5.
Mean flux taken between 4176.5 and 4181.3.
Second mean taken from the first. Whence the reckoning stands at -0.50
